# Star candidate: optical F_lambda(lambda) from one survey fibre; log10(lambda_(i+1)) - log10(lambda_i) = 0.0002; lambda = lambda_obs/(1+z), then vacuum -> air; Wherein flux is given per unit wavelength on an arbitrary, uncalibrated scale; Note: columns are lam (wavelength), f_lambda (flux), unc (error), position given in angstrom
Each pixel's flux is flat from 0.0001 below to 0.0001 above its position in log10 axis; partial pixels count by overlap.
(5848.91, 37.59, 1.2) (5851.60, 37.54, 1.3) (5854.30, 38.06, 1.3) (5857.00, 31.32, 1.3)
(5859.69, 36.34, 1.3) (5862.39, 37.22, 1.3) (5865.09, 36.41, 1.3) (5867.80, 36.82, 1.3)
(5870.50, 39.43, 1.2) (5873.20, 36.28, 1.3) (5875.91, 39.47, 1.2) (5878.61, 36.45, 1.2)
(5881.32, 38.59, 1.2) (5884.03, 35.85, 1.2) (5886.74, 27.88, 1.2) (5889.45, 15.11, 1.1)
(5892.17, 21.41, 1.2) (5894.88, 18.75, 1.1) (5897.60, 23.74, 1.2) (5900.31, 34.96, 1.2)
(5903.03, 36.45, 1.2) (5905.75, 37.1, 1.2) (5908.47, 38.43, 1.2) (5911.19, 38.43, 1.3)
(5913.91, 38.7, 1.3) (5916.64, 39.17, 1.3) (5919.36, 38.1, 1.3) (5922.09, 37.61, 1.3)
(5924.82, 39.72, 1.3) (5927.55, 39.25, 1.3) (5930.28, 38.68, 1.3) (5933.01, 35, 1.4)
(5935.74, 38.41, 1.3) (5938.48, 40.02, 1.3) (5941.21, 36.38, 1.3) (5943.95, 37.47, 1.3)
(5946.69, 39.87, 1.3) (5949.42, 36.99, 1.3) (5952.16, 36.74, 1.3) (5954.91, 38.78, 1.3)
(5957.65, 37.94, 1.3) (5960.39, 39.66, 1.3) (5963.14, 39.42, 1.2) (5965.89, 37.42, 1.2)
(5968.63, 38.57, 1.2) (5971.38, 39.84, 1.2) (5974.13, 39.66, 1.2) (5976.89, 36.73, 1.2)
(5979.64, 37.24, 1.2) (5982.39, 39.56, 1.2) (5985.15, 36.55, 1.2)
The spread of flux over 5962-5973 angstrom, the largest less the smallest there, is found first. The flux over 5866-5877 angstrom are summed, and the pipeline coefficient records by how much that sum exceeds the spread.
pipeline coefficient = 150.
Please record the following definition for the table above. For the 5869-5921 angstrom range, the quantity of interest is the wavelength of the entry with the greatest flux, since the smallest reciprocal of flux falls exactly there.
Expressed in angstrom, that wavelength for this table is 5875.91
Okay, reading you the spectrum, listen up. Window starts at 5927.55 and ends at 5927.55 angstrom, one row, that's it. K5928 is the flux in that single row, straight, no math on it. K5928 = 39.25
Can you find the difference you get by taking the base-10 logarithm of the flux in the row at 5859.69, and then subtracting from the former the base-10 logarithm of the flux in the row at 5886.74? 0.115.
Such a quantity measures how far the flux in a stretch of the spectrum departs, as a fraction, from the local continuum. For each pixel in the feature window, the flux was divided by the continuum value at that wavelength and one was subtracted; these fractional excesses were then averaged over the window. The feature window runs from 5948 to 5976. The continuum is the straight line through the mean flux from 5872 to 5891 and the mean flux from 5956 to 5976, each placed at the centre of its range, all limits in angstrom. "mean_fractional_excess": -0.003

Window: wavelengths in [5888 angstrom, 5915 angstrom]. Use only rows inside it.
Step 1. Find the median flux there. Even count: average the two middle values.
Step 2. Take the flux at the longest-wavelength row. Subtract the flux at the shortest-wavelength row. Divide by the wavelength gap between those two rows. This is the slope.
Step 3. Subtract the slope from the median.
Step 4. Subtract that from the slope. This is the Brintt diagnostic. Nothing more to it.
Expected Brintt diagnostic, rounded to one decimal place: -33.8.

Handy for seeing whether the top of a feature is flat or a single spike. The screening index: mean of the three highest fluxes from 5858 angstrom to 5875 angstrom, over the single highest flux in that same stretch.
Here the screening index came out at 0.959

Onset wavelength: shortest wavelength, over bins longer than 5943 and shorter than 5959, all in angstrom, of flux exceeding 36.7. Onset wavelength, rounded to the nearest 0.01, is 5943.95 angstrom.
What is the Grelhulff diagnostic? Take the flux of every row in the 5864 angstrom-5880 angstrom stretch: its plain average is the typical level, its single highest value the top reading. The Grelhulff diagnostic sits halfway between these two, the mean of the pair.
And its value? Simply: 38.5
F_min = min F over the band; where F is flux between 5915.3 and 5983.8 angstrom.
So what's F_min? 35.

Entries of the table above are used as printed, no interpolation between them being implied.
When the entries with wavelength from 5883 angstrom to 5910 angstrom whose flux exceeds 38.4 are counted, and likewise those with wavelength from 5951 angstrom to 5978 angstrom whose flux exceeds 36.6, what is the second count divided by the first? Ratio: 10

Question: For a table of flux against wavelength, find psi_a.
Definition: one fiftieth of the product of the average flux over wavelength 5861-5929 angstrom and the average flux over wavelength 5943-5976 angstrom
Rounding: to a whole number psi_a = 27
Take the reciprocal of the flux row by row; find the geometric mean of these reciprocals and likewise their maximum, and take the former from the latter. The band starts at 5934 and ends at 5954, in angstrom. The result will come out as 0.0011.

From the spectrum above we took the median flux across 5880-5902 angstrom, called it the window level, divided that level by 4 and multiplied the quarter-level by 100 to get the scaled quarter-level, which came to 645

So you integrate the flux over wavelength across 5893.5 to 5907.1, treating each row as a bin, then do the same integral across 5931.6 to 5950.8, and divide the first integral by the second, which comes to 0.57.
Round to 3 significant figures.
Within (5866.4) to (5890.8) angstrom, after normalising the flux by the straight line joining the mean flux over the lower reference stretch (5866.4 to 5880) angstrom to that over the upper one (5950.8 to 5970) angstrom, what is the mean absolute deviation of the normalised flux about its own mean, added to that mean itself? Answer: 1.05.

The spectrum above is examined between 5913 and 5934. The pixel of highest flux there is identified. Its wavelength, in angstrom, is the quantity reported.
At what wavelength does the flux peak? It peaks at 5924.82 angstrom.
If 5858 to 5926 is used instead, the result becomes 5924.82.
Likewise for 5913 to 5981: 5938.48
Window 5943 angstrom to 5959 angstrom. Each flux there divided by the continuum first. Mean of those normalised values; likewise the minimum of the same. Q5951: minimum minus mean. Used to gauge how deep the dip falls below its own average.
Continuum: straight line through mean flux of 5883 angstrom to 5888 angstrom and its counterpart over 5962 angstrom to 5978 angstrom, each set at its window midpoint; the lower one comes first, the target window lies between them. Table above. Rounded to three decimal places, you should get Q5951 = -0.036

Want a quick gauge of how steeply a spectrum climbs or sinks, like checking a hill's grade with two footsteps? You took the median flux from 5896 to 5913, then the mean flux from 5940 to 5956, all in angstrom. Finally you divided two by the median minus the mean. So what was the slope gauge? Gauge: -2.2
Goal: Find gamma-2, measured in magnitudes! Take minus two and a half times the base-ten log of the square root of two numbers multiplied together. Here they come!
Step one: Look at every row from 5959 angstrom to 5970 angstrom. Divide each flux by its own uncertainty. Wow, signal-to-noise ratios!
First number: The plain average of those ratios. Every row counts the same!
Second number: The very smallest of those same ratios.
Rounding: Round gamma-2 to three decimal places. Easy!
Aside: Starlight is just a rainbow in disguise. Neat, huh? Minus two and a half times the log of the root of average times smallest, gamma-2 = -3.731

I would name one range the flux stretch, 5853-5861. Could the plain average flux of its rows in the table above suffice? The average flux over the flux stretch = 35.24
